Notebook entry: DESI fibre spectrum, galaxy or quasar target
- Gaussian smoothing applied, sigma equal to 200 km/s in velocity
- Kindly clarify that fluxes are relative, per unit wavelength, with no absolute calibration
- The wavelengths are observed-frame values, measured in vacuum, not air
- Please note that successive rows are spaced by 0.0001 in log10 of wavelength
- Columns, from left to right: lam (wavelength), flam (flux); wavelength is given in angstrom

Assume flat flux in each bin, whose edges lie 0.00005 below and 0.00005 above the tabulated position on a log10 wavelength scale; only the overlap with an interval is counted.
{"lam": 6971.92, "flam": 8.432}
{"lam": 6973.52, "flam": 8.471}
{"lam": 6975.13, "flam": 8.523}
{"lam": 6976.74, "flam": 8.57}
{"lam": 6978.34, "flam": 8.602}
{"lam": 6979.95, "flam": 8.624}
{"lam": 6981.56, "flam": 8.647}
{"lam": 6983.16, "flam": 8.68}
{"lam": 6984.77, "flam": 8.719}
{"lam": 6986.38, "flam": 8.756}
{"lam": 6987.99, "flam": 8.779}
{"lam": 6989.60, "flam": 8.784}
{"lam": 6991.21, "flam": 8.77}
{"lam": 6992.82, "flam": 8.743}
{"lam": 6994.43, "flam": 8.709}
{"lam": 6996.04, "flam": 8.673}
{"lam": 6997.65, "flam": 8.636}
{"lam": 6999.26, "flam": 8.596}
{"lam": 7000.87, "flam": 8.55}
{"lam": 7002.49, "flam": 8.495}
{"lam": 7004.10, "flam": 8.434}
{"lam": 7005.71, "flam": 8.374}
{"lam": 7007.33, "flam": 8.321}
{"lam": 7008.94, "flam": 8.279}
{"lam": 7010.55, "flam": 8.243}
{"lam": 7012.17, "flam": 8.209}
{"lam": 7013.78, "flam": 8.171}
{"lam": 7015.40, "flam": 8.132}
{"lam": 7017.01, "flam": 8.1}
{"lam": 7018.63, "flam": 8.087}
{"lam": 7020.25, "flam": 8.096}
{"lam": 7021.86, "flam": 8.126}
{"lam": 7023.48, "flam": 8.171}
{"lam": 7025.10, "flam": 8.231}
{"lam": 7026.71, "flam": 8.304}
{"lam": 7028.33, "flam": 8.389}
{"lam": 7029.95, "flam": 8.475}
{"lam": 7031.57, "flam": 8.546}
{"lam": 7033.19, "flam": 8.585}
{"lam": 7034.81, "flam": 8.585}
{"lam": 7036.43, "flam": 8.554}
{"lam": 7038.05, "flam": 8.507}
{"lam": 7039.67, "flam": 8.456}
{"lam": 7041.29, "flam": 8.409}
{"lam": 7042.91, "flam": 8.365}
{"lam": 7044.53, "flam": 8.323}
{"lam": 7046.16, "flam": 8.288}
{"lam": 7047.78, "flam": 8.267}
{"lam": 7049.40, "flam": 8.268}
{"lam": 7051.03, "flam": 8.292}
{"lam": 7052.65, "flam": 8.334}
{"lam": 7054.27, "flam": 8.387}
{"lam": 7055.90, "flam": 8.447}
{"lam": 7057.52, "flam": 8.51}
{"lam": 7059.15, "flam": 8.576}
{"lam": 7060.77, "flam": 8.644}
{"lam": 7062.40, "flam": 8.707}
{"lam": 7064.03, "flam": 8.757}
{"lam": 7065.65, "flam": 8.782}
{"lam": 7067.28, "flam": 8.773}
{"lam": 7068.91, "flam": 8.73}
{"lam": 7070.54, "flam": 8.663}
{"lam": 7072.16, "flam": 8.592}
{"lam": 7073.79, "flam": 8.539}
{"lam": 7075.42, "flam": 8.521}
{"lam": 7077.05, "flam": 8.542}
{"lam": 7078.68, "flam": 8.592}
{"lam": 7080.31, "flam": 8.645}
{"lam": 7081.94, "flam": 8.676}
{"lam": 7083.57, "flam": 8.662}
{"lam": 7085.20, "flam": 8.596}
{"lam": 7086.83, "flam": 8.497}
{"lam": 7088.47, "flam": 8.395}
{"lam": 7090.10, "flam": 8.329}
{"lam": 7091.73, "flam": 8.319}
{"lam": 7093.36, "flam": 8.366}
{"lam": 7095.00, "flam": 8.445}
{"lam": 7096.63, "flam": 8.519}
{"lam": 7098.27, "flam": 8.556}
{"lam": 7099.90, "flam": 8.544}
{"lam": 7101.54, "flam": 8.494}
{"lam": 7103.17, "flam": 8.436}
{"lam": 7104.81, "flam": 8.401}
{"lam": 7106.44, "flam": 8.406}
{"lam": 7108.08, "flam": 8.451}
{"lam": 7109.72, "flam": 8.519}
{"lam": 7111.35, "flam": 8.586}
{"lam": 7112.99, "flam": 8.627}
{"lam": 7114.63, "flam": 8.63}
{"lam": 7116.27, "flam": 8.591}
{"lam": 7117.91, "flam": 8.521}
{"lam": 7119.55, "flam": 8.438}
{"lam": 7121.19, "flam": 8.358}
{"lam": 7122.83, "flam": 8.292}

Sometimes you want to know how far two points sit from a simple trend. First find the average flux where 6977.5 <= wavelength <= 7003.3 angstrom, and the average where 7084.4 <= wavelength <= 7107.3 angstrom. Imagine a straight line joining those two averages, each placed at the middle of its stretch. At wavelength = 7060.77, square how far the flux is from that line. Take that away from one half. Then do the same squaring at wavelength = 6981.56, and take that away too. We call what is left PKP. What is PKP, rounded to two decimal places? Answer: 0.48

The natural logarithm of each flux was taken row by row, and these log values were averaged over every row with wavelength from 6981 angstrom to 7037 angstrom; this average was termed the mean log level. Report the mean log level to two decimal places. 2.13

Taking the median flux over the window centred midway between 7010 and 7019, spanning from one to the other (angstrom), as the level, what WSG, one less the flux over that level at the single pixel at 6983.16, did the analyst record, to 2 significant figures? -0.065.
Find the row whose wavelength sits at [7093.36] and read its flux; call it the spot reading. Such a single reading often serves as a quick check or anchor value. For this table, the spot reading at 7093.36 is 8.366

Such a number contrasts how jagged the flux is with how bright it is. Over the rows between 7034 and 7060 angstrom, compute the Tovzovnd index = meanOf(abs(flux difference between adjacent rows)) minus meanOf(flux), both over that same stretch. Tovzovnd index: -8.37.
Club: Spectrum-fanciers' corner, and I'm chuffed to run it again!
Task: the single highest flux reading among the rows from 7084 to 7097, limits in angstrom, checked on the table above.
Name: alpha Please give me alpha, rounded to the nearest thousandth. 8.596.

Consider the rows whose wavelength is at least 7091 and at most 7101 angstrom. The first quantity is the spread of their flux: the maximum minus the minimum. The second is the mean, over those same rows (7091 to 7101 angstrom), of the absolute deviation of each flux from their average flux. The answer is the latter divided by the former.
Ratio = 0.344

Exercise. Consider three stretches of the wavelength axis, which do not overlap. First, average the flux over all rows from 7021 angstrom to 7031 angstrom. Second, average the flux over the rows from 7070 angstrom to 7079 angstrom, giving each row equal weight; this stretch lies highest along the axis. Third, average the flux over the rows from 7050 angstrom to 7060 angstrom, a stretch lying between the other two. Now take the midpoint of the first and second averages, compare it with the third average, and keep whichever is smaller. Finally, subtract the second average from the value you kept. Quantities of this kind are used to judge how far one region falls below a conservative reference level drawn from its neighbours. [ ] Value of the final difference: -0.15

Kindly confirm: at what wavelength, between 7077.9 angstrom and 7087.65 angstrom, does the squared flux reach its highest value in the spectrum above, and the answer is 7081.94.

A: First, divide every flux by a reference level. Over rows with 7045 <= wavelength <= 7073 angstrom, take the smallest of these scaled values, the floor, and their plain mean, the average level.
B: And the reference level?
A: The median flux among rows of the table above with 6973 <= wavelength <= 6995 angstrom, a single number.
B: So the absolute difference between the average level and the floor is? 0.030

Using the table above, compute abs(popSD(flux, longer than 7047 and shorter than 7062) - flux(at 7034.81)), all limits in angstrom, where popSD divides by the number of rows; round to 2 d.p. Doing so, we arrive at 8.45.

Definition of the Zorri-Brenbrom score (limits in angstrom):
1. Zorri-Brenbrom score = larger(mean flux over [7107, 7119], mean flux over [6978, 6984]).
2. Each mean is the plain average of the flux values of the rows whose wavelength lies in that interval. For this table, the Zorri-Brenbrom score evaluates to 8.64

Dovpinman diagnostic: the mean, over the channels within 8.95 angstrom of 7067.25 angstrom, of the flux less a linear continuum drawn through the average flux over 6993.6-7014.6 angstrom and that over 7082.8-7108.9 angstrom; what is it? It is 0.21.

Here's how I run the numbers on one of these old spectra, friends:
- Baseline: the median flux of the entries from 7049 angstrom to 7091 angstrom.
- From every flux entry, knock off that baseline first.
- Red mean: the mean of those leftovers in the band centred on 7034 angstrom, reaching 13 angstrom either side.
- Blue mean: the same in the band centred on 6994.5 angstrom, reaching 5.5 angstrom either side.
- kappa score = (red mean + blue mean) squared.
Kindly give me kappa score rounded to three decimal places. 0.005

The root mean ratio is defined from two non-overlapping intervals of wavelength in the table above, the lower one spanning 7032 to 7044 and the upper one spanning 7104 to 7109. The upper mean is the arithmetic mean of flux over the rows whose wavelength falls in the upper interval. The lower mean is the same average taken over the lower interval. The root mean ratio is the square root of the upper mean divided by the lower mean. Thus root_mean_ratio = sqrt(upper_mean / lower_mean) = 1.00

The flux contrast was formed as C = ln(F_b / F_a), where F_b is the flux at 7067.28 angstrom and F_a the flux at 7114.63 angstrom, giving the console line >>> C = 0.016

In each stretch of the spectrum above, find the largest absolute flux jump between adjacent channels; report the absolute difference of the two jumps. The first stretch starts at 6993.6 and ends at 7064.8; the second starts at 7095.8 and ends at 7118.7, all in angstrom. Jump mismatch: 0.016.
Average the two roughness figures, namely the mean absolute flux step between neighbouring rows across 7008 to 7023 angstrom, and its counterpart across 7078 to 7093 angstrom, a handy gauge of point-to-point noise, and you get 0.042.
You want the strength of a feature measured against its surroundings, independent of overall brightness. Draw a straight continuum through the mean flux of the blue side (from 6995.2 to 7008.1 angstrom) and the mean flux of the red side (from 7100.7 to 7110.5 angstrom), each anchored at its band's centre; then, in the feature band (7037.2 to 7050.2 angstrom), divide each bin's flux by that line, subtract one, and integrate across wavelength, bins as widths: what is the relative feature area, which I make -0.19 angstrom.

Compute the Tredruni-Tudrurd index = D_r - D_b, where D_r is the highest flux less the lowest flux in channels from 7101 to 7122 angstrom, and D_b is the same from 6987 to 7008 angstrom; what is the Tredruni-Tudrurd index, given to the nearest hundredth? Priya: -0.19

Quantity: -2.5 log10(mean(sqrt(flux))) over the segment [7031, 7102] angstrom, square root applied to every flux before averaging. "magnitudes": -1.16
